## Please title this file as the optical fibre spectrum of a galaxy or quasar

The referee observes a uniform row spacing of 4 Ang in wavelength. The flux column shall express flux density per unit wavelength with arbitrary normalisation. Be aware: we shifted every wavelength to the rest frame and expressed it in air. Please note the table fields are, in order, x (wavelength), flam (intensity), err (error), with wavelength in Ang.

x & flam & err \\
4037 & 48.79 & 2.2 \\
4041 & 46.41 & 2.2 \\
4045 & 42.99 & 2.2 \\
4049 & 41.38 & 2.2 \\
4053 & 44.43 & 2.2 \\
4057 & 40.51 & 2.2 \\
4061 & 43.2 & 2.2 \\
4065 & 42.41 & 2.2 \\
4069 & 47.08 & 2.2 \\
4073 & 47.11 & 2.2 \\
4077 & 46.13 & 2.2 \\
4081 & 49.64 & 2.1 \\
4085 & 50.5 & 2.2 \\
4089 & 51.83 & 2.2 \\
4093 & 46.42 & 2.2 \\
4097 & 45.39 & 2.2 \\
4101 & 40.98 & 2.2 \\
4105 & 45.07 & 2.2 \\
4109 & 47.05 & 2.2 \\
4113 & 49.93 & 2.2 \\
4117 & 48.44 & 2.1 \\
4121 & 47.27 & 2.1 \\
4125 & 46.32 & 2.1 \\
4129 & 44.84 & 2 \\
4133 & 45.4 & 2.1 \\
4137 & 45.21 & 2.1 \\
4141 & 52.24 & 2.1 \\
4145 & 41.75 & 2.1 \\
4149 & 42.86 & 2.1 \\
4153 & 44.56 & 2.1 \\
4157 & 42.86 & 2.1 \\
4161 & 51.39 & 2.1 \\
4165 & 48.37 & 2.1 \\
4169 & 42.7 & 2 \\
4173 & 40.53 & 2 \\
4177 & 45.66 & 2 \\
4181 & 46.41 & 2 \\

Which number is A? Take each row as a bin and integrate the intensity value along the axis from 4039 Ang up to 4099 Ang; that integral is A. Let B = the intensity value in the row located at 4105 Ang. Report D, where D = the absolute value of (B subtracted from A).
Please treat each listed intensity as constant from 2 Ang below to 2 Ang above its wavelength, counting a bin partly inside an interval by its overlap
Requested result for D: 2697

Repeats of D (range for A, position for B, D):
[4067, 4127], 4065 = 2794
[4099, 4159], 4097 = 2694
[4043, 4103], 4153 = 2675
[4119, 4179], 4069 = 2681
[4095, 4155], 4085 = 2699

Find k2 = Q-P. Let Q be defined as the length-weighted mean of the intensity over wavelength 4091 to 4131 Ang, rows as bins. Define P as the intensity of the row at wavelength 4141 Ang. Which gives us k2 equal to -6.1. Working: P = 52.24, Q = 46.2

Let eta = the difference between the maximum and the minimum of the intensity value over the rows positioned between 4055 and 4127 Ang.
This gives 11.3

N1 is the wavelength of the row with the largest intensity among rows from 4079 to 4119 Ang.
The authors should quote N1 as 4089 Ang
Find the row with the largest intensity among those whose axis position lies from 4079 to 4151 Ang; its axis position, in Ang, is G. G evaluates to 4141 Ang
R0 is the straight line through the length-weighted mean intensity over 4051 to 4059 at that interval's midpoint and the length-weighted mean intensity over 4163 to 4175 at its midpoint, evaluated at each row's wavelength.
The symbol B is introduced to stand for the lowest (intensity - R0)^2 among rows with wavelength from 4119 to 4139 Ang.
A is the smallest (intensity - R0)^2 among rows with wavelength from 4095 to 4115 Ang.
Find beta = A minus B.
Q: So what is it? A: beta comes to 1.8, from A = 3.9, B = 2.1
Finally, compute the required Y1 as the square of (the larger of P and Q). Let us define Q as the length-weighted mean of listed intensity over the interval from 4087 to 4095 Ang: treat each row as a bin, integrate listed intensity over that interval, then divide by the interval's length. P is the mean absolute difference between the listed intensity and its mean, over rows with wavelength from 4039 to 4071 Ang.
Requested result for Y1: 2413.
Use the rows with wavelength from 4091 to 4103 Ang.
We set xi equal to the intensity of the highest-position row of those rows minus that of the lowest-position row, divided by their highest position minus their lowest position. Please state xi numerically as -0.68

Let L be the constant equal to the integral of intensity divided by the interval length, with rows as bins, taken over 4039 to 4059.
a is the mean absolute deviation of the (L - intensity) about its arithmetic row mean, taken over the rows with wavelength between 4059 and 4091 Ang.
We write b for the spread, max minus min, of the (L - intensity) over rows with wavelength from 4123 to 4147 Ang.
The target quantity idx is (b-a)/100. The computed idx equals 0.08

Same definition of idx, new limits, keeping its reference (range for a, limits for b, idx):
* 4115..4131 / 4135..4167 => 0.09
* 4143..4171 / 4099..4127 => 0.06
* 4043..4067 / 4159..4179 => 0.10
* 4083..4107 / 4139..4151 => 0.08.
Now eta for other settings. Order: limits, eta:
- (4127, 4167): 10.5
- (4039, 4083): 9.1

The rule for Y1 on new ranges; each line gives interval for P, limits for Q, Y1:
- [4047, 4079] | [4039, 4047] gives 1998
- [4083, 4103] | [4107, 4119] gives 2350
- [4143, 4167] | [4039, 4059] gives 1861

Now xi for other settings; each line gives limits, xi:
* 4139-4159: -0.59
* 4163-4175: -0.98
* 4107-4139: -0.07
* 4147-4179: 0.10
